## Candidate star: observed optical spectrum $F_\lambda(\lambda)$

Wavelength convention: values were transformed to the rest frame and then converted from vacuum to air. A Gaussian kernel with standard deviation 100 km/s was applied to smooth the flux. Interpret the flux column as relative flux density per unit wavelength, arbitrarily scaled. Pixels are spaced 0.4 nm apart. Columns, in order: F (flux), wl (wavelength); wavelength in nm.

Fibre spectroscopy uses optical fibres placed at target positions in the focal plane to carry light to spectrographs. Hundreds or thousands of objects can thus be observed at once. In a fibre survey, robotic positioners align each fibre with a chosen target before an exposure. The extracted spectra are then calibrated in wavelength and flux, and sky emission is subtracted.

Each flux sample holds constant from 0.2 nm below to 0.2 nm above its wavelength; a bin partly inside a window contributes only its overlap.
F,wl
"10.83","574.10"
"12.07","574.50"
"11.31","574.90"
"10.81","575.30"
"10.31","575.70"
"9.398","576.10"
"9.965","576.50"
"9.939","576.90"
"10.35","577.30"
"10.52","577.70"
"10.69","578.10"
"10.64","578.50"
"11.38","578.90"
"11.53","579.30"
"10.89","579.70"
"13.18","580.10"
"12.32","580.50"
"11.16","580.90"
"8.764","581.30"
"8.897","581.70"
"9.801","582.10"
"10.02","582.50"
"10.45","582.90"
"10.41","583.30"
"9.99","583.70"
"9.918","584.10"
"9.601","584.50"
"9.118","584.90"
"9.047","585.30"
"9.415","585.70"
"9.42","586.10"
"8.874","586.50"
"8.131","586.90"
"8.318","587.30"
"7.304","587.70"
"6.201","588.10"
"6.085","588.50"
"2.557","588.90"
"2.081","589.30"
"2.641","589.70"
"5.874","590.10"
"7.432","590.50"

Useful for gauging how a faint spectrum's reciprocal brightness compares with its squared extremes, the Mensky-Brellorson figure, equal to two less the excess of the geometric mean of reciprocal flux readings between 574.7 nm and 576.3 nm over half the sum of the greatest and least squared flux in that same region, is 110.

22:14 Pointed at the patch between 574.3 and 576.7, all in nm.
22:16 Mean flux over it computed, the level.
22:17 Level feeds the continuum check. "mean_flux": 10.6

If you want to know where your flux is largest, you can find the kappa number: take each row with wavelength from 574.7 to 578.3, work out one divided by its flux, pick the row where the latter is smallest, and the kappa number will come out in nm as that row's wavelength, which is 574.90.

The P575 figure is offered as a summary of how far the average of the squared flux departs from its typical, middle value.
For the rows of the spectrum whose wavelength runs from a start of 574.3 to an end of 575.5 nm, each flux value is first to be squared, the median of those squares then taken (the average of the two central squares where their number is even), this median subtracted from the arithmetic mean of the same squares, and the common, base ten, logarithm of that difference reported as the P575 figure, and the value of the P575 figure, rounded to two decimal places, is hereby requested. 0.35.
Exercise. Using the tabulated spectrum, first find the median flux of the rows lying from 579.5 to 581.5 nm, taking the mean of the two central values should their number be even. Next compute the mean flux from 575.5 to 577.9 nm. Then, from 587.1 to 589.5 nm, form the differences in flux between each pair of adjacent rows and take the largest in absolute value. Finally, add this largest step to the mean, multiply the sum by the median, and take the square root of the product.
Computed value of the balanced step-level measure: 12.3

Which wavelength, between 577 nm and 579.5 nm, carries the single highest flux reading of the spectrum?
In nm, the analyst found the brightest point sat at 579.30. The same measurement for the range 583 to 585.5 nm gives 583.30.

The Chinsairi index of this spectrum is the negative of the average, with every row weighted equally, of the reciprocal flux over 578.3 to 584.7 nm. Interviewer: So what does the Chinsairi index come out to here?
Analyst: -0.10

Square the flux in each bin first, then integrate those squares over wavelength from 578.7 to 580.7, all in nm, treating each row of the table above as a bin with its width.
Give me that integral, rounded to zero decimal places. 283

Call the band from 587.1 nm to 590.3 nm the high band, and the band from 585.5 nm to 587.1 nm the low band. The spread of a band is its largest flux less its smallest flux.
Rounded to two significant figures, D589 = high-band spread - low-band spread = 4.9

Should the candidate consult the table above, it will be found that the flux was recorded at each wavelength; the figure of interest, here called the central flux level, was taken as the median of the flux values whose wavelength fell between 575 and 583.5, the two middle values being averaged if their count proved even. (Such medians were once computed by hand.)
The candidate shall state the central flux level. 10.45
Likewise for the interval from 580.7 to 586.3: 9.70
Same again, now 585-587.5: 8.96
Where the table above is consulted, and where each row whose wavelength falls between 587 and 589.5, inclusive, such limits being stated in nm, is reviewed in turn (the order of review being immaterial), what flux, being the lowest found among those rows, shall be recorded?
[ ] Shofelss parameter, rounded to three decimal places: 2.081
